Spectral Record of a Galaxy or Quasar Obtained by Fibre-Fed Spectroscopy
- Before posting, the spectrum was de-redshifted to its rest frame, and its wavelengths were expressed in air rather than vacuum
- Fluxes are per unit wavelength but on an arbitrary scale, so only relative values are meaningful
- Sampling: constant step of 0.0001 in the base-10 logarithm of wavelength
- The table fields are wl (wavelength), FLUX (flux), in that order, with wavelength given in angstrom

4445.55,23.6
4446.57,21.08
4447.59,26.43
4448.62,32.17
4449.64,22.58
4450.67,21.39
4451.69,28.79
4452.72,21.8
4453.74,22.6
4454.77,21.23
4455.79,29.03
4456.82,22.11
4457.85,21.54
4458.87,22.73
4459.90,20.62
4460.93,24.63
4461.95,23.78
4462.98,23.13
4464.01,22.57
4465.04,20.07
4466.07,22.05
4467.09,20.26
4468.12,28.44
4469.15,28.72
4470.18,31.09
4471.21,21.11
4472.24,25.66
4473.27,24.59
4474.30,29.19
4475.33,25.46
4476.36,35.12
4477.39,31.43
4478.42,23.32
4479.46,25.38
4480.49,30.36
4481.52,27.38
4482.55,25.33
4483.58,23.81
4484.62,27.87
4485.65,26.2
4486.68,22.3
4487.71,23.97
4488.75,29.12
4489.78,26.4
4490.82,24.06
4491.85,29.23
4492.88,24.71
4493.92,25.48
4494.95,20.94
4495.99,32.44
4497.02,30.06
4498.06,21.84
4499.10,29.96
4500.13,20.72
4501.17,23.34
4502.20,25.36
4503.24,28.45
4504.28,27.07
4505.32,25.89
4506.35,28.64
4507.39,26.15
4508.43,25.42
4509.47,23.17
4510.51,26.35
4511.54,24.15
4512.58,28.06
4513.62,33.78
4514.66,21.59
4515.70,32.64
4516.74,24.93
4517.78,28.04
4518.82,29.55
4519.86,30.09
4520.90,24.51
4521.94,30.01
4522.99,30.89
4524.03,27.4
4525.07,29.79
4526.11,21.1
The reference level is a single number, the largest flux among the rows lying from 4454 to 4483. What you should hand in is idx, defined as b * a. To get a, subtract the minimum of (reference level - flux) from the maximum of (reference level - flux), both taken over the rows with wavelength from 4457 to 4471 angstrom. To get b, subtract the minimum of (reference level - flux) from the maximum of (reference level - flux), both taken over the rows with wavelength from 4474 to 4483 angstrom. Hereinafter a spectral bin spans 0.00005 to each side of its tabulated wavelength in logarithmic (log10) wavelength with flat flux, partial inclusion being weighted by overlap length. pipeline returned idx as 130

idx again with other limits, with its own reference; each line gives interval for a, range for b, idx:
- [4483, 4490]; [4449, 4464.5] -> 57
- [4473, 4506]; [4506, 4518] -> 176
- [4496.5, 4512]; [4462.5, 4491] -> 141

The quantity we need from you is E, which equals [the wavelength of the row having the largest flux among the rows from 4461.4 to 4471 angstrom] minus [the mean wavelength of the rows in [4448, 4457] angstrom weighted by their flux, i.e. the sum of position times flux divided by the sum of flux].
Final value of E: 17.6 angstrom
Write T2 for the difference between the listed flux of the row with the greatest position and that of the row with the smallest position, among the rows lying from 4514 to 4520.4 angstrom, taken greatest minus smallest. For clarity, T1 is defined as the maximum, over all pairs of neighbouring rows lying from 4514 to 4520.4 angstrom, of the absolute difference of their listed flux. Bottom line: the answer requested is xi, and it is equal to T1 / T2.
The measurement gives 1.3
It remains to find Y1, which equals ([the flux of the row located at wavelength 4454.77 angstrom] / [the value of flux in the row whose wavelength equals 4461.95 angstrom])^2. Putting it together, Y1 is 0.80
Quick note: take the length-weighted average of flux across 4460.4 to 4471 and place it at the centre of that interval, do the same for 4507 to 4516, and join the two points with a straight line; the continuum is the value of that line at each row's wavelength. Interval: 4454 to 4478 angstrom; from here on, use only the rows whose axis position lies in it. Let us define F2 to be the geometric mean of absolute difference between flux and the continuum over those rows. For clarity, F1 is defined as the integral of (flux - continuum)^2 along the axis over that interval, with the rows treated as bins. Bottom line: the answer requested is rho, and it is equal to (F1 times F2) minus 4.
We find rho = 786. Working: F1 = 367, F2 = 2.15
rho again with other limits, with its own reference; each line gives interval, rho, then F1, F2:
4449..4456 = 166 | 74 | 2.30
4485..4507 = 412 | 215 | 1.93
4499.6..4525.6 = 406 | 243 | 1.69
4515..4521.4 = 164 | 68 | 2.49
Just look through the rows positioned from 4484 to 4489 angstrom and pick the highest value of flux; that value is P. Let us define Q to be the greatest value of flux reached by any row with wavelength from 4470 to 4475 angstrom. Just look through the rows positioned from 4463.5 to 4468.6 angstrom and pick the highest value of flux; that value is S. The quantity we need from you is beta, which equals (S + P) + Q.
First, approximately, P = 29.12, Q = 31.09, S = 28.44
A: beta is 89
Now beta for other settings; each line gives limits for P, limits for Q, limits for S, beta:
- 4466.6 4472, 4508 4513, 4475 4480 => 94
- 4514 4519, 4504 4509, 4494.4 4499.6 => 94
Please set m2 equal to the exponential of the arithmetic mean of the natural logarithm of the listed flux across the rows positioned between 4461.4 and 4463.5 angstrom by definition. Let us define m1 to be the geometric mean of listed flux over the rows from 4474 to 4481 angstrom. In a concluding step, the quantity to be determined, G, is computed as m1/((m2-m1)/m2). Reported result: -136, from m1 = 28.4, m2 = 23.5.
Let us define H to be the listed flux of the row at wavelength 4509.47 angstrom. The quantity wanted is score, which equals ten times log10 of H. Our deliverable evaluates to 13.6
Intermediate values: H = 23.17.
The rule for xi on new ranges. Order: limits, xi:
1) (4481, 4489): 3.0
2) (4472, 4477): 1.0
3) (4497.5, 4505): 1.8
